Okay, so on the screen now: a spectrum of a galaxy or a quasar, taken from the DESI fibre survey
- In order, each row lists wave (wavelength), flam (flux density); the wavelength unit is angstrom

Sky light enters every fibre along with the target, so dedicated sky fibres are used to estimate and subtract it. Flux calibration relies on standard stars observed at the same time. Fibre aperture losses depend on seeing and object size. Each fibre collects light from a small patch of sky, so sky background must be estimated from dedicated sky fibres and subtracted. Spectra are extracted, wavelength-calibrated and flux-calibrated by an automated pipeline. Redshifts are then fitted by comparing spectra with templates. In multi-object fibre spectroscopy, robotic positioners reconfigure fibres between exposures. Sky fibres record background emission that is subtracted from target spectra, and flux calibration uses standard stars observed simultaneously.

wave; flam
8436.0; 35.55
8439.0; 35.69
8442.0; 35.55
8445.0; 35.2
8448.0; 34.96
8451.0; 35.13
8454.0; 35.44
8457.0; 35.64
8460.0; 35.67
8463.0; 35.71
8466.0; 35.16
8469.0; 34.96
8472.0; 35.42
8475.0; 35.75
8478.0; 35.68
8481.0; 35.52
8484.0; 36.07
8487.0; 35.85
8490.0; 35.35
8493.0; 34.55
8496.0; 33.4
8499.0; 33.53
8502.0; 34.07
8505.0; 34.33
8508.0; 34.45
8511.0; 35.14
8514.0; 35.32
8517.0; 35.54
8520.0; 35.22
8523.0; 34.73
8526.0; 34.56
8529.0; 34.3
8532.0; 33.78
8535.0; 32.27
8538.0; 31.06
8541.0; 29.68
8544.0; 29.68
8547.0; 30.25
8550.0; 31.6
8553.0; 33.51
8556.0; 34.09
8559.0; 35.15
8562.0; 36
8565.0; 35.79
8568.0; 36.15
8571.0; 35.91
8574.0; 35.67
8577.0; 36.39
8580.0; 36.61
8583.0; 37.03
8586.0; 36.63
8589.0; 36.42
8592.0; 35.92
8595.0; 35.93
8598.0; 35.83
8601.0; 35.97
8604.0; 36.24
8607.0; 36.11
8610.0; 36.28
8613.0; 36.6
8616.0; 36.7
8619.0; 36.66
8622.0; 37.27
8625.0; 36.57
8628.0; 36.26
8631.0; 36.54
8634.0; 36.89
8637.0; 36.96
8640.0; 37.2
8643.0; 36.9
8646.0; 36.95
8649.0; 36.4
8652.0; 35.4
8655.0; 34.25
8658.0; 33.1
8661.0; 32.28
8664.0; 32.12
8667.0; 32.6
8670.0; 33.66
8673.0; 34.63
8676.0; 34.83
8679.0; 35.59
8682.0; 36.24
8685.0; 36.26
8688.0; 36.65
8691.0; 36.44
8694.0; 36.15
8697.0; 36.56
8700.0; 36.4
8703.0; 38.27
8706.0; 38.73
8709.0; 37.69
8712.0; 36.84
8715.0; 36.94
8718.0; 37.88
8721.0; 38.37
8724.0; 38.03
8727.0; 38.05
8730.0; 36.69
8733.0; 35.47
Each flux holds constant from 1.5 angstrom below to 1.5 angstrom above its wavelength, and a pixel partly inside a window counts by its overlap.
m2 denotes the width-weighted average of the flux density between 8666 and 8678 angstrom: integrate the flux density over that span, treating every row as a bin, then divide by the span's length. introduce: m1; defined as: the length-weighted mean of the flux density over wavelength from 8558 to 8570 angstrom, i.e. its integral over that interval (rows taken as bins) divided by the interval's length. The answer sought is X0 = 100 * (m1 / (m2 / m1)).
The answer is 3764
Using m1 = 35.8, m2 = 34.1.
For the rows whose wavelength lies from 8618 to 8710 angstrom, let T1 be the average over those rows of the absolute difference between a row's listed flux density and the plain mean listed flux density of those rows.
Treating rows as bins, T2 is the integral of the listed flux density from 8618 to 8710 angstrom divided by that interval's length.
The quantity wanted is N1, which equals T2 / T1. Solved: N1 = 27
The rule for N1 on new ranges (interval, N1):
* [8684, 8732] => 47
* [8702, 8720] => 66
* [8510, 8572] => 19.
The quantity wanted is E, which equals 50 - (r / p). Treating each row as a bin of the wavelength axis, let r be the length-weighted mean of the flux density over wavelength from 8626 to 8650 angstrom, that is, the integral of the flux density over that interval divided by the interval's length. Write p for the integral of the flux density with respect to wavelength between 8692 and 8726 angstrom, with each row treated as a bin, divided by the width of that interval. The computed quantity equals 49.0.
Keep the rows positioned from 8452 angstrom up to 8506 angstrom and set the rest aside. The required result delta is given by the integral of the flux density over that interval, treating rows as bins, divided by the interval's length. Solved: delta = 35.1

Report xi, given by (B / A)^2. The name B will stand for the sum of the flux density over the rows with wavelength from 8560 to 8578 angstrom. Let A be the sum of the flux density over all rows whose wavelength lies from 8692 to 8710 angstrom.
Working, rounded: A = 224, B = 215.9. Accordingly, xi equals 0.93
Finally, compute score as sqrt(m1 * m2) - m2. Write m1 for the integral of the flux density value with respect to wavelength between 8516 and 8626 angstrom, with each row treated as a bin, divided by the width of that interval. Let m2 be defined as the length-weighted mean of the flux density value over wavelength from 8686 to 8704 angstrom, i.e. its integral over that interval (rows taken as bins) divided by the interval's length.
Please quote -0.87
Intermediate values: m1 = 35.0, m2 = 36.7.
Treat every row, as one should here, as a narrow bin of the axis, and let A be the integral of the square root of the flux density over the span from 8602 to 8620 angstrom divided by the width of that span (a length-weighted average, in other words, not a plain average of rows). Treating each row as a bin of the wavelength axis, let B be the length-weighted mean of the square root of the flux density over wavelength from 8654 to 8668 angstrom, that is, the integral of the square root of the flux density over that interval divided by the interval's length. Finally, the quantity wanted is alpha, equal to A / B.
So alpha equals 1.05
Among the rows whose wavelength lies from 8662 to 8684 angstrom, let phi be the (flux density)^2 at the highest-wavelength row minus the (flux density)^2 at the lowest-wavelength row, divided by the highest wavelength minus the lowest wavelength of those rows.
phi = 16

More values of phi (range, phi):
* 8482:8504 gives -8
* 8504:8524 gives 2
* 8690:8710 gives 5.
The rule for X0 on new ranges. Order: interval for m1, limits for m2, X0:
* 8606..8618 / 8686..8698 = 3645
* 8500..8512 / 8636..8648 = 3206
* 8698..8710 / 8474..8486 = 3980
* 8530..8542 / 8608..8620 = 2783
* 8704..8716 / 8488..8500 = 4122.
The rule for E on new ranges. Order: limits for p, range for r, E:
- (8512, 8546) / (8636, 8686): 48.9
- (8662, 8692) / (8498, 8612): 49.0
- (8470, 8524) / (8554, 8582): 49.0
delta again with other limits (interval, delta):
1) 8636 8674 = 34.8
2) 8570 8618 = 36.3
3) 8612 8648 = 36.8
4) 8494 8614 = 34.7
